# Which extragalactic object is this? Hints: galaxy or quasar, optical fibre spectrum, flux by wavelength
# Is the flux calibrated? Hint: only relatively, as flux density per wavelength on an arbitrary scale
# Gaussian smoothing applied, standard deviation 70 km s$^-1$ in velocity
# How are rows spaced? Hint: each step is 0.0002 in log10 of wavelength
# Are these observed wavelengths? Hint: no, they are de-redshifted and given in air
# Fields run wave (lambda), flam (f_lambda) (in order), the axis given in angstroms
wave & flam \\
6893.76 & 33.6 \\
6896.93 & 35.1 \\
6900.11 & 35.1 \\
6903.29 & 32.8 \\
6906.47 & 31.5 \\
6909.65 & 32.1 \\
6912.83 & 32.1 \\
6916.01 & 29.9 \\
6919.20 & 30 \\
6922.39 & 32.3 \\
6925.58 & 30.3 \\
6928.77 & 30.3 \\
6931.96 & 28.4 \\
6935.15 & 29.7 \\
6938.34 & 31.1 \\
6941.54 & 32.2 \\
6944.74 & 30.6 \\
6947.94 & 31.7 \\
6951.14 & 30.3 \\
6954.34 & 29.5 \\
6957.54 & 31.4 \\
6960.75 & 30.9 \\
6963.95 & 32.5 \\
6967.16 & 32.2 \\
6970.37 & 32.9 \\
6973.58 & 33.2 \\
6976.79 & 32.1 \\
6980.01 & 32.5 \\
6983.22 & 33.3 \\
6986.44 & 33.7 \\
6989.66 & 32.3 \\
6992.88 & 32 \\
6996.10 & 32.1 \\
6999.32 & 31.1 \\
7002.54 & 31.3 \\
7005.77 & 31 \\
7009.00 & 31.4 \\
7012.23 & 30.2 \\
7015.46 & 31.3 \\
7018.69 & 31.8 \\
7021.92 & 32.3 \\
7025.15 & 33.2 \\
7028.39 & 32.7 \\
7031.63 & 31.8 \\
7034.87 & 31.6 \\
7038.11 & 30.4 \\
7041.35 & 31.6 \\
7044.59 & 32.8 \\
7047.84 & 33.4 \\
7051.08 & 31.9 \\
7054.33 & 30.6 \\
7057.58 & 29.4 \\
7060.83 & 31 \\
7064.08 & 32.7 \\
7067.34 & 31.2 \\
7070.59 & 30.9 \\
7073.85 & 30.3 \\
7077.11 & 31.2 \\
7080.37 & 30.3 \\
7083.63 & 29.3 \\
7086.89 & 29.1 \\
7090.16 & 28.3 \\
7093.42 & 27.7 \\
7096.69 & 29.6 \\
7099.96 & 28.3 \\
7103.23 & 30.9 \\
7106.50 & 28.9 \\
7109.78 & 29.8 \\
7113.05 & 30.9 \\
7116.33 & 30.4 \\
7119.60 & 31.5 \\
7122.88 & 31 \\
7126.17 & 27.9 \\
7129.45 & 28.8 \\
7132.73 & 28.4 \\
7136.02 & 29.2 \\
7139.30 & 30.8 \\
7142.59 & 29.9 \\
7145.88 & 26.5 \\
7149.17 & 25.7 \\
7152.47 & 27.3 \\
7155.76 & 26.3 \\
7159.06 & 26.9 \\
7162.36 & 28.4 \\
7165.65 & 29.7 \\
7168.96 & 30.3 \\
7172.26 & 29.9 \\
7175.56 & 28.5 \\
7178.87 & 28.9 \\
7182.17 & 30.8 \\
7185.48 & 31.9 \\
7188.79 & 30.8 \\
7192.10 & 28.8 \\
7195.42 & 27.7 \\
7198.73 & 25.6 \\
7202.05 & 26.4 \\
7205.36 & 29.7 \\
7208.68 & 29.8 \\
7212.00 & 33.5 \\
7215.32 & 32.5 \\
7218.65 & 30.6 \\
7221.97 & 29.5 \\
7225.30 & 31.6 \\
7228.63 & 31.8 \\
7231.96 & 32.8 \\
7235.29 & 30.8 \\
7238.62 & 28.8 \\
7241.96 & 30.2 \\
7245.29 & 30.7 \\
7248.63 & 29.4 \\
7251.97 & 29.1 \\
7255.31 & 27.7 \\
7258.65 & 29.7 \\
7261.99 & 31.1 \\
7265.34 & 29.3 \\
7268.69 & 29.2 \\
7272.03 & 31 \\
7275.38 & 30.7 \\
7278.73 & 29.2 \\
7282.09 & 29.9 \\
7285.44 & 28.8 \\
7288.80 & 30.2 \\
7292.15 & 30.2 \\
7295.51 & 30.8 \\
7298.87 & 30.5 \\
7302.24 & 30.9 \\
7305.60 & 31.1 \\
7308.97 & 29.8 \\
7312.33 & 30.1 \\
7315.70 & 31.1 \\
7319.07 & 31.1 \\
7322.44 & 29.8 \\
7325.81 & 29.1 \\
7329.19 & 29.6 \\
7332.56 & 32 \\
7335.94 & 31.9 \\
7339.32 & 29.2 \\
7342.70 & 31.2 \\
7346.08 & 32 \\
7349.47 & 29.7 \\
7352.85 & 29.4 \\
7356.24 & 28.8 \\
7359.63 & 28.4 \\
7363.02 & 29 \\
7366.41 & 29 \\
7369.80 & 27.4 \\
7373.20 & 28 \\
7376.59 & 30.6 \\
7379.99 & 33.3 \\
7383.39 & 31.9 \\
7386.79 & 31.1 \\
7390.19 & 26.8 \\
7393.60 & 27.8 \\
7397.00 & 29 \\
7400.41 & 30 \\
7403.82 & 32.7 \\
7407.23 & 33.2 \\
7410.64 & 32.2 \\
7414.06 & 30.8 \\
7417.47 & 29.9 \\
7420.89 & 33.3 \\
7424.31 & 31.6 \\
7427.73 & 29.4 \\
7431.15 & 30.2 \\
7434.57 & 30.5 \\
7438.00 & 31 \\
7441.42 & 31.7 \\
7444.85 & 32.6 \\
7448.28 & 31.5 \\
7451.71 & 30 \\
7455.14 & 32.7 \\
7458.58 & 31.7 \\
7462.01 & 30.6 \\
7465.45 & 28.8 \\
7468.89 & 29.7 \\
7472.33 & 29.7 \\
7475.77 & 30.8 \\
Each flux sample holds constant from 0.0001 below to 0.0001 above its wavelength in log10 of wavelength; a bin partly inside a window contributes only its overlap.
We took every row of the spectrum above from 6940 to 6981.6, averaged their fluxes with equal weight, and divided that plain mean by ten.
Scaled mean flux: 3.17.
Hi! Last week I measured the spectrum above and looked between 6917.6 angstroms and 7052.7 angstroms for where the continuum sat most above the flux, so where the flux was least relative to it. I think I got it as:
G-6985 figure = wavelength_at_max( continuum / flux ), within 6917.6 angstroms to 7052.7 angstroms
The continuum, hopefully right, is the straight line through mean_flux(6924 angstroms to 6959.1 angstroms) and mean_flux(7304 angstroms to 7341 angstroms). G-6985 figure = 6931.96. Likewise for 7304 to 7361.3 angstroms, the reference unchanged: 7359.63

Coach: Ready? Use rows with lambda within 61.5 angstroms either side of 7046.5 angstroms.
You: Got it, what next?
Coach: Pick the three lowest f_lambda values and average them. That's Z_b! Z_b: 28.1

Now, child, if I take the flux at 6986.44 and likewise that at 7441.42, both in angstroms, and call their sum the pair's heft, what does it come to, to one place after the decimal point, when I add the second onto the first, 65.4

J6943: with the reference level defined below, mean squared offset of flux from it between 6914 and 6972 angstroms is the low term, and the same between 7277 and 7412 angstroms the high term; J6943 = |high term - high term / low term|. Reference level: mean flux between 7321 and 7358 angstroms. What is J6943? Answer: 1.1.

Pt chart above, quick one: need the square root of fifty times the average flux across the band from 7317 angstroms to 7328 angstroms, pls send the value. 38.7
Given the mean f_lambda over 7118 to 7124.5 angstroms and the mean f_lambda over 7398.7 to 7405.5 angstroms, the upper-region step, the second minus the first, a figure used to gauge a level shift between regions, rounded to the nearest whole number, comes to 0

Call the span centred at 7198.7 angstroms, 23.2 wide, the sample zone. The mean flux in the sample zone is 28.4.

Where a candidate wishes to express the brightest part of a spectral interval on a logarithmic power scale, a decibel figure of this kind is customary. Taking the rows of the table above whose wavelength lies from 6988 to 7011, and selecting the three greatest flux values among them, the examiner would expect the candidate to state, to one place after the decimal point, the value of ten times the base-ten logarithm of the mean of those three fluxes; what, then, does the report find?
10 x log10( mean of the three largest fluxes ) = 15.1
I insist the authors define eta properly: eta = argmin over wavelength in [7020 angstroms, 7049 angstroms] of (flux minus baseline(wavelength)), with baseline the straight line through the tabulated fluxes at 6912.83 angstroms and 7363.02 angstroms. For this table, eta 7038.11 angstroms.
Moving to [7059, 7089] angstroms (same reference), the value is 7086.89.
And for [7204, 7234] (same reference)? 7221.97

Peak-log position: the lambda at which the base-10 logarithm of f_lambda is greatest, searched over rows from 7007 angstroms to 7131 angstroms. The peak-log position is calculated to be 7047.84 angstroms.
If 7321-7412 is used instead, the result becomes 7379.99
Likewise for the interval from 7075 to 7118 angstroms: 7077.11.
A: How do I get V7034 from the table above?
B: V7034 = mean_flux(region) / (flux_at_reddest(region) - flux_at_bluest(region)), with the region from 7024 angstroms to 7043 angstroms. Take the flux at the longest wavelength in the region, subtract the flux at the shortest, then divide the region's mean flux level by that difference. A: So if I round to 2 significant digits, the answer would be -20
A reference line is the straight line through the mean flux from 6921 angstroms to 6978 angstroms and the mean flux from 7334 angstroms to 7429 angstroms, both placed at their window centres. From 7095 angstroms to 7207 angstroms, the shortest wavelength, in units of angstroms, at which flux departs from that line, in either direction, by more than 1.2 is 7096.69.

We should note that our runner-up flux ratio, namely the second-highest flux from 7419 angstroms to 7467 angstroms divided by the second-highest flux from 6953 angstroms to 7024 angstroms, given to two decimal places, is 0.98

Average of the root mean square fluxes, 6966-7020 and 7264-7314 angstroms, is 31.1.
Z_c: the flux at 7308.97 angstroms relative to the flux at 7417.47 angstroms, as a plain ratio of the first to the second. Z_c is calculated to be 1.00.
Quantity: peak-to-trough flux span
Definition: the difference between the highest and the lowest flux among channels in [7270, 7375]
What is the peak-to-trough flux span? 4.6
